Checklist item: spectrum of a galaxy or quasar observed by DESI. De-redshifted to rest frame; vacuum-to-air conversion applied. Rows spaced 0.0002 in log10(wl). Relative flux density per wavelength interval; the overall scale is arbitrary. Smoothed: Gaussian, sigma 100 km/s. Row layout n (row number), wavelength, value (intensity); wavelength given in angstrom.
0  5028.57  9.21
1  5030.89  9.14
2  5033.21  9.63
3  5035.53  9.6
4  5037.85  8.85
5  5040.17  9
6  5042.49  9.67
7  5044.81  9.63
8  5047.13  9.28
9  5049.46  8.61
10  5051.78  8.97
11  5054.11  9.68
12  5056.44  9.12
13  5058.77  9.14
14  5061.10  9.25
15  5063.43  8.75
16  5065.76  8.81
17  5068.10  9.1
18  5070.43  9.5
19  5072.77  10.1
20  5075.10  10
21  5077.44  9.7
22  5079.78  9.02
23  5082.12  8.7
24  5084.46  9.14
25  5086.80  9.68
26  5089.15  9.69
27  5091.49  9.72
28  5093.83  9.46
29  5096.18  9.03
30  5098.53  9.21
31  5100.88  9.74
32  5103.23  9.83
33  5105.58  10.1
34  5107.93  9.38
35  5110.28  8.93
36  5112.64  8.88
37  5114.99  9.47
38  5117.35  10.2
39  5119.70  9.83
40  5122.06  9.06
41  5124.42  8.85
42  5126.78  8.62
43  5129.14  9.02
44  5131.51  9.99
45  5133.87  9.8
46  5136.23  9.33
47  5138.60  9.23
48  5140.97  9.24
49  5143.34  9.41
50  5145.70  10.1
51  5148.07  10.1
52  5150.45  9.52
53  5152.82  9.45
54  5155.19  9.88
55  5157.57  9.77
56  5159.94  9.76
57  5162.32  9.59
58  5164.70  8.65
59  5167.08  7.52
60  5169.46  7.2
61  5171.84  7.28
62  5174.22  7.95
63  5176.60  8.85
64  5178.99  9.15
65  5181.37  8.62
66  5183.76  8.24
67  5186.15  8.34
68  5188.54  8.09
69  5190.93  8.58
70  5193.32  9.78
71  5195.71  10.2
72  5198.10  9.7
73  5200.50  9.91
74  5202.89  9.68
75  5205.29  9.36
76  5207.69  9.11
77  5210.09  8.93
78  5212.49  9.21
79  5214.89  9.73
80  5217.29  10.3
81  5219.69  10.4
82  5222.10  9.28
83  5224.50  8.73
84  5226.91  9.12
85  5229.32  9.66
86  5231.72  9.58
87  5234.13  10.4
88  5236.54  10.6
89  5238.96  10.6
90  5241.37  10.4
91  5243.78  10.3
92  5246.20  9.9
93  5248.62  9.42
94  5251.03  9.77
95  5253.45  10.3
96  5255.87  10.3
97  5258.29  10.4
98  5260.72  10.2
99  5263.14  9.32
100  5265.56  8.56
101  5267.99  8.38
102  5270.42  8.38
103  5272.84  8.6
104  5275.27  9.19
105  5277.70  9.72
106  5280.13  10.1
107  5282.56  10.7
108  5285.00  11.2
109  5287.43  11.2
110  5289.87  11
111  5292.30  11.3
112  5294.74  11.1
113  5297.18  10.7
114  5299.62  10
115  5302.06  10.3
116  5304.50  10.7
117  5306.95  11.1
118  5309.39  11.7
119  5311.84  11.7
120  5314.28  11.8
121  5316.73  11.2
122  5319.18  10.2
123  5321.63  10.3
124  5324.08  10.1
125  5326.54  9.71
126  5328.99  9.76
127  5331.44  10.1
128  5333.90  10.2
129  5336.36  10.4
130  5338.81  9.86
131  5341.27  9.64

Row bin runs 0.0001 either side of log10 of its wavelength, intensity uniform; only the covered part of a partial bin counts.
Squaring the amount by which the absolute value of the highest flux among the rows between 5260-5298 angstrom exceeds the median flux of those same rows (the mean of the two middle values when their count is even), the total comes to 1.32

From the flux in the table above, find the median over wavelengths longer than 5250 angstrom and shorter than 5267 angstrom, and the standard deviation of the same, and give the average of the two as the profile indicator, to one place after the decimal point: 5.4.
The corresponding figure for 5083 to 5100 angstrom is 4.9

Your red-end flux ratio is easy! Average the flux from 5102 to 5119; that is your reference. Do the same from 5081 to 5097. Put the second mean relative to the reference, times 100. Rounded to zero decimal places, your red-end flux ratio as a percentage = 98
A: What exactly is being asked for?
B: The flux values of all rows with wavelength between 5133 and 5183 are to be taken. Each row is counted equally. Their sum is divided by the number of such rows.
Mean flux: 9.1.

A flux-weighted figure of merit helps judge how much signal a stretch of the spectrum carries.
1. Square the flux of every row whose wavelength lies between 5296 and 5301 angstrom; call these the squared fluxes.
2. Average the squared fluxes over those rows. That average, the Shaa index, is 107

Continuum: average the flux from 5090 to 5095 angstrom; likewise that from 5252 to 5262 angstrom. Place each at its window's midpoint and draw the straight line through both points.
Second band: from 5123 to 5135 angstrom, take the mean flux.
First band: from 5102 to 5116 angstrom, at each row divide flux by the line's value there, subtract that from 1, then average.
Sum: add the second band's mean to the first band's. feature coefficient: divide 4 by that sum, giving 0.431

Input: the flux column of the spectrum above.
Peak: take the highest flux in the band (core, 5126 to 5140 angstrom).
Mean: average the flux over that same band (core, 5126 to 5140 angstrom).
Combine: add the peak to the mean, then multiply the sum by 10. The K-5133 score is 193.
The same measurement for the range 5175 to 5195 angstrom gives 185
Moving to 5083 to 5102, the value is 192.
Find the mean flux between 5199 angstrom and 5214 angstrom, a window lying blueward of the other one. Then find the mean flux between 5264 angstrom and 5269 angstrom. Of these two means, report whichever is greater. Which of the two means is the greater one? 9.4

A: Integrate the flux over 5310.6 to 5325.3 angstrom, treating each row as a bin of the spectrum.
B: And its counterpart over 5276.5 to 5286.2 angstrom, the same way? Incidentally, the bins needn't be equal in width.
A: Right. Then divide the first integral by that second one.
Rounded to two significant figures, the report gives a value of 1.6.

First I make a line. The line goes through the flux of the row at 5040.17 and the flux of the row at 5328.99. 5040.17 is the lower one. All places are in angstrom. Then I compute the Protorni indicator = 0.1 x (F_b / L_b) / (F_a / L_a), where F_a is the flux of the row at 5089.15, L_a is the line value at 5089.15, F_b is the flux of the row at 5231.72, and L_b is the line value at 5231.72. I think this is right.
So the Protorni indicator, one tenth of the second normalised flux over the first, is 0.095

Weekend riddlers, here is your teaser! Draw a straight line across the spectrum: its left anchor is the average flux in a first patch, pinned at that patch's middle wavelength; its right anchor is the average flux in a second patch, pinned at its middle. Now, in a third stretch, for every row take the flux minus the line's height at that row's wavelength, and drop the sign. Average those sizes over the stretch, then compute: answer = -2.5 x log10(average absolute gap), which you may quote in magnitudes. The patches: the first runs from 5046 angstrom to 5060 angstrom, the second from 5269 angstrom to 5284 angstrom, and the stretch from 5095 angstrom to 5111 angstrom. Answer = 1.0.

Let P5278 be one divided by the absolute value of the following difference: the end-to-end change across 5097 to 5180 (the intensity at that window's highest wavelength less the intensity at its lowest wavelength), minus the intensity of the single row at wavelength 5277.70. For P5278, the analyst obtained 0.102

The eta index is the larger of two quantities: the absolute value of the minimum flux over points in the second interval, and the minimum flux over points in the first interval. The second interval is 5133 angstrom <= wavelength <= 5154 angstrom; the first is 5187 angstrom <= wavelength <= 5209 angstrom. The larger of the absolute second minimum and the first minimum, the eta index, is 9.23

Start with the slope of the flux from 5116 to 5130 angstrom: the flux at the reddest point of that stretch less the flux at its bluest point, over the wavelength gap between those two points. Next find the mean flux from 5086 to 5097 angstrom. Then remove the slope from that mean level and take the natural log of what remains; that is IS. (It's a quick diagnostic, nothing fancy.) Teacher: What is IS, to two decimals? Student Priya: 2.26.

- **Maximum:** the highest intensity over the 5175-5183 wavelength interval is 9.15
